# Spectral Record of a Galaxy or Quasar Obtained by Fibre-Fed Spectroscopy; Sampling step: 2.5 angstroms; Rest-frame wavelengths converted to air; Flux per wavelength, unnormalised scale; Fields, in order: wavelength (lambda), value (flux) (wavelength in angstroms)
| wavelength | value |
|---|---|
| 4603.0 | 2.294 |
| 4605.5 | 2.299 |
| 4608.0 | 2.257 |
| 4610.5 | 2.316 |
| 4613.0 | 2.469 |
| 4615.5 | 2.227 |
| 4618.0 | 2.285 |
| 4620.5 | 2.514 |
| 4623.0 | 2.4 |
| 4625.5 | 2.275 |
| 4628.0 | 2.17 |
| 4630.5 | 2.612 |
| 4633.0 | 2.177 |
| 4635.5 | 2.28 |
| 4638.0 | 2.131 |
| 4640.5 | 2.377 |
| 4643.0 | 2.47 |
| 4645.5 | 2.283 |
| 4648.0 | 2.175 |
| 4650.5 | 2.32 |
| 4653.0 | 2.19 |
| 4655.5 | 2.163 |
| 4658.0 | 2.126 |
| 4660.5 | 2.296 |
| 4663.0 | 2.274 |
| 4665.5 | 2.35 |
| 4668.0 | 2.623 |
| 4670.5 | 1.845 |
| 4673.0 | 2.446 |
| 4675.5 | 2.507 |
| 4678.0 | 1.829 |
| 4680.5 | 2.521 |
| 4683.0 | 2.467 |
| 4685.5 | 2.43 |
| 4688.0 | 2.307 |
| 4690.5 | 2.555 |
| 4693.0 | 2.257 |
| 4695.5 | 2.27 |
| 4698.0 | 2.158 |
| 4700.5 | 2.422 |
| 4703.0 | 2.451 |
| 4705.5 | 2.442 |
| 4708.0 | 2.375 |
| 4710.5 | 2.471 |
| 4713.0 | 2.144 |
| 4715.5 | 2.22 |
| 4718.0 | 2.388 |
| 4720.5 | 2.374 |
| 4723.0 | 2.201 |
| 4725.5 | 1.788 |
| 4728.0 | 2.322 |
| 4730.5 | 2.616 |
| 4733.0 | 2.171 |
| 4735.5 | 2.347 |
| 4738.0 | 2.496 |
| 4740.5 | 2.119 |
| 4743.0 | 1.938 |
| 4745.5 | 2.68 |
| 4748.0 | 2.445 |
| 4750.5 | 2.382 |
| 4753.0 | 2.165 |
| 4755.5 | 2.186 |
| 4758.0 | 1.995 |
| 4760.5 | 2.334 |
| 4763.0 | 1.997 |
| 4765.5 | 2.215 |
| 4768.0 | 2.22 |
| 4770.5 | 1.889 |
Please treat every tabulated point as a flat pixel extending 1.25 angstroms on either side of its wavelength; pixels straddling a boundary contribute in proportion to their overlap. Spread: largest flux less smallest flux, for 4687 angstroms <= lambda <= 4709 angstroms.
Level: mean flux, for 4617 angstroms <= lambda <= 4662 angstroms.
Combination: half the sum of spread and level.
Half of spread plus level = 1.34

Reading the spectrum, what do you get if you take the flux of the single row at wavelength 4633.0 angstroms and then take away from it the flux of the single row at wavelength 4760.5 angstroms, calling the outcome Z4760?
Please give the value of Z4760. -0.16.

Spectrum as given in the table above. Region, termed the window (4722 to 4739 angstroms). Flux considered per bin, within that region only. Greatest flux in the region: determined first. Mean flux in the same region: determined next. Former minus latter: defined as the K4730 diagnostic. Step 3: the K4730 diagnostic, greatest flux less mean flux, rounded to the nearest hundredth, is 0.34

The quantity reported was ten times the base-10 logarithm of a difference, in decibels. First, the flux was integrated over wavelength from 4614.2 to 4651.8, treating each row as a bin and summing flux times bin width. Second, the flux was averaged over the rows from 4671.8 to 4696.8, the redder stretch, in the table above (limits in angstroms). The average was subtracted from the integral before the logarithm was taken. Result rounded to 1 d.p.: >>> 19.3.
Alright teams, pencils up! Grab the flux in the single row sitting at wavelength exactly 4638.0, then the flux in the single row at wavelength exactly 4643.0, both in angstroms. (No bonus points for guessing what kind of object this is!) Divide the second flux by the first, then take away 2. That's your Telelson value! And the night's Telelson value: -0.84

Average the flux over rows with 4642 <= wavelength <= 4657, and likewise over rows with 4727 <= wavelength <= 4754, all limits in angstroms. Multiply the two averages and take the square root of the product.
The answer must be 2.30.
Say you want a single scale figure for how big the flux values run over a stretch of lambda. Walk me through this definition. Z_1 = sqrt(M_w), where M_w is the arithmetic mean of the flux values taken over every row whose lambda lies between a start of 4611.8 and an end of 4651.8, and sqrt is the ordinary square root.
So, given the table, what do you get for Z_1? 1.52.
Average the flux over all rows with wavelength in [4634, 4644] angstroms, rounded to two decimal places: 2.31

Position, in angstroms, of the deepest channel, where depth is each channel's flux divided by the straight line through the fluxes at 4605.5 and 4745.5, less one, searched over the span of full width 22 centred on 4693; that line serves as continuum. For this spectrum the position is 4698.0 angstroms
